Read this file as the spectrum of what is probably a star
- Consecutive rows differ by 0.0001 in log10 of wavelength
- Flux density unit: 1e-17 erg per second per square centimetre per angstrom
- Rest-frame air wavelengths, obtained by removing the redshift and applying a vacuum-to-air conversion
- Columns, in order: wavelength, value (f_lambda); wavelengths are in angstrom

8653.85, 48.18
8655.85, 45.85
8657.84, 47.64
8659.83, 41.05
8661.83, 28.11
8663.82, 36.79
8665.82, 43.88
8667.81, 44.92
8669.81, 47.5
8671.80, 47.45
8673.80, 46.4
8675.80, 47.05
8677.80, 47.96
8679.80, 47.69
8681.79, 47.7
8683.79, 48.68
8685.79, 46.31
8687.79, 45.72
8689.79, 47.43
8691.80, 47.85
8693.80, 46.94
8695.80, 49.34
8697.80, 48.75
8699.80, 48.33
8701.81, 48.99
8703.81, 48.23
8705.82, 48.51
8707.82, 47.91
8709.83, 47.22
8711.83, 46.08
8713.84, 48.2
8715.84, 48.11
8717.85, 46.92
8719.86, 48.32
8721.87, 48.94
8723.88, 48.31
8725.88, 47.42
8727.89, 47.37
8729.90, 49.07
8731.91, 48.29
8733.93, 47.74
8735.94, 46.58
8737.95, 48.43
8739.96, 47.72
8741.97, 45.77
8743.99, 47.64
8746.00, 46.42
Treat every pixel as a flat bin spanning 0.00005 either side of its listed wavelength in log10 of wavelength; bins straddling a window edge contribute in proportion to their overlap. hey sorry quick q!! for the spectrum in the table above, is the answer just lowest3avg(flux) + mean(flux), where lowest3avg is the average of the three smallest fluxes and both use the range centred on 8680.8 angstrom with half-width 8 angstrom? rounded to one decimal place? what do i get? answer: 93.3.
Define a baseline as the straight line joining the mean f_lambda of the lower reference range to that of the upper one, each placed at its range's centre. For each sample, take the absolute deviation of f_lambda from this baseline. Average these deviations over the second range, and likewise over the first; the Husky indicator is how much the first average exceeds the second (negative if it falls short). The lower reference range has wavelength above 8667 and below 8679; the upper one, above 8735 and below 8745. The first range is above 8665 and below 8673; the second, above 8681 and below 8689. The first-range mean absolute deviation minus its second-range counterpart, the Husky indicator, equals 0.4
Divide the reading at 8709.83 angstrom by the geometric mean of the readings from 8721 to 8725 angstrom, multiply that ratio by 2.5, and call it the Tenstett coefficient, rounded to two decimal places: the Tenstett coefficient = 2.43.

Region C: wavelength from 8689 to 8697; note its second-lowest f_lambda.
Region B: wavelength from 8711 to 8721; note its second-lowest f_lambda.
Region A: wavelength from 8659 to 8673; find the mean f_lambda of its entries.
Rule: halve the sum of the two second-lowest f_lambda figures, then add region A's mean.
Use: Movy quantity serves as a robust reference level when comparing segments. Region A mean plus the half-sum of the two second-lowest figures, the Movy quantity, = 88.6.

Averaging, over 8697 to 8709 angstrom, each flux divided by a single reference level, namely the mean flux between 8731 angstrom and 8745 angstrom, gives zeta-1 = 1.02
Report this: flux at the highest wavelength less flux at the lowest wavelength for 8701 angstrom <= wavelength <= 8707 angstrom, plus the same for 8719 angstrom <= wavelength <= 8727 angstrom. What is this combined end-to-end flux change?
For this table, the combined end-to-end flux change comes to -1.4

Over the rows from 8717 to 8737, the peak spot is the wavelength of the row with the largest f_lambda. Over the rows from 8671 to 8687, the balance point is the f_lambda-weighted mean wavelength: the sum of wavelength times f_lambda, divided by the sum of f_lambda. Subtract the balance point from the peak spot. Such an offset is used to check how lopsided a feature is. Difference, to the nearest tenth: 51.1 angstrom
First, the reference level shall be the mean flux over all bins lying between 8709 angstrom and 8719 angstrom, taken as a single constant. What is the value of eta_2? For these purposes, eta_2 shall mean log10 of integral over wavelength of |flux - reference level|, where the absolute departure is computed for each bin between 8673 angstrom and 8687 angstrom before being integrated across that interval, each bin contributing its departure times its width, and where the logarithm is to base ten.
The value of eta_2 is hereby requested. 1.00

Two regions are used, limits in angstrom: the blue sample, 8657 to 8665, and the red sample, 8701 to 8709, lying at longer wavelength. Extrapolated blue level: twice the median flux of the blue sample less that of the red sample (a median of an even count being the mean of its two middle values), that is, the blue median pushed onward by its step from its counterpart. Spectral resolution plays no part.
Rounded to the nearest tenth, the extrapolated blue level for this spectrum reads 29.5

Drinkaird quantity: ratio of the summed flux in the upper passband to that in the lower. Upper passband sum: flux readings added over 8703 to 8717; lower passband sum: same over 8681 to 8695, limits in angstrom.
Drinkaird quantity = 1.011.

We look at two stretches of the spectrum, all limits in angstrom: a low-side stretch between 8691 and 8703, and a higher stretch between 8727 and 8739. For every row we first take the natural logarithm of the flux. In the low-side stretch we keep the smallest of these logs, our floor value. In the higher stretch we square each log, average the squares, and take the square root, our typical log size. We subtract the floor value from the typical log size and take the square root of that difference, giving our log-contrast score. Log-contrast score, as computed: 0.14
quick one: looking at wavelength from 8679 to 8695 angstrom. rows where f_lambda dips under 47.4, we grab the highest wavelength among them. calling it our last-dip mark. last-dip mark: 8693.80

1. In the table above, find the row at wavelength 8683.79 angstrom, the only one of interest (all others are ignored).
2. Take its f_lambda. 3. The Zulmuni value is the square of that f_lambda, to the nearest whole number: 2370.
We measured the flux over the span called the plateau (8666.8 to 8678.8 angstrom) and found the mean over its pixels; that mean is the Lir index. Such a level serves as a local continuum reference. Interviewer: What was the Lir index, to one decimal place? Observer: 46.9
